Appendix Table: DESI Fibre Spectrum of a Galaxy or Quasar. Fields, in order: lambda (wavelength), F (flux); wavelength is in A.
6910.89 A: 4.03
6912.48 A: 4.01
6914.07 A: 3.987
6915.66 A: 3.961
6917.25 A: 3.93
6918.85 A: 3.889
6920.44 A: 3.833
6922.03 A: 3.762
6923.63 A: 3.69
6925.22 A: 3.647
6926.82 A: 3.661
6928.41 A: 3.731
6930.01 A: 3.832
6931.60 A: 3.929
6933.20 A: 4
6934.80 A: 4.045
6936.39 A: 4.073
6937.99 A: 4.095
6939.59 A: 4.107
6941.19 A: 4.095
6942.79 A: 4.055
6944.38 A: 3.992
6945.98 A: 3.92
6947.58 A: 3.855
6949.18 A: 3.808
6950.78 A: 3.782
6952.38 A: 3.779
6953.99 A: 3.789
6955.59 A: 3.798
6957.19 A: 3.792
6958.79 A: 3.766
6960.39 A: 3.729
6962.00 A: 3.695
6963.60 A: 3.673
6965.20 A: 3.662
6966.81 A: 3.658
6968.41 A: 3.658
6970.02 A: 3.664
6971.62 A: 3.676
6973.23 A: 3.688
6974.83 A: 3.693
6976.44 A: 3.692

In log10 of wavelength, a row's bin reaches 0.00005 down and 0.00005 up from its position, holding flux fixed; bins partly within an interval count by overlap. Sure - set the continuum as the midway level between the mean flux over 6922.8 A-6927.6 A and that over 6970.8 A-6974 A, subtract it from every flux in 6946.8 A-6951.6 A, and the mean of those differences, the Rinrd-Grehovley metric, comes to 0.14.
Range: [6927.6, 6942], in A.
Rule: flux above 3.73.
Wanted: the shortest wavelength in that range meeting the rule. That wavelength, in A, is 6928.41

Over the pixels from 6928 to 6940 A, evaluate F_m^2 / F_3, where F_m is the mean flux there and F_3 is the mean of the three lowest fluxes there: 4.1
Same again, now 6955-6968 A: 3.8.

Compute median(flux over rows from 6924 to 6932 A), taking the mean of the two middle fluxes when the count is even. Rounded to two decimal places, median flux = 3.73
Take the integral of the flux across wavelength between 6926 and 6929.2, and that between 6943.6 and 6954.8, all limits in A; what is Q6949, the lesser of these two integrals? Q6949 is 12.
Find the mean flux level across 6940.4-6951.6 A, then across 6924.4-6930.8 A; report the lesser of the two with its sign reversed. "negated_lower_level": -3.72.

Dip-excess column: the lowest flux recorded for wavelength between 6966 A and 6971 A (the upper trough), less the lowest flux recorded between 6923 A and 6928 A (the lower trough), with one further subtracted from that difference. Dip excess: -0.99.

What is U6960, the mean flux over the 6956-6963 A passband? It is 3.75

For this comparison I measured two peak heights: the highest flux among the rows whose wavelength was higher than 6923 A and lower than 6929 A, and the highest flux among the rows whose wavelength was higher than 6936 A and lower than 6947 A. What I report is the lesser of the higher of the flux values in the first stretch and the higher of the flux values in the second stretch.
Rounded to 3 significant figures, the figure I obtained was 3.73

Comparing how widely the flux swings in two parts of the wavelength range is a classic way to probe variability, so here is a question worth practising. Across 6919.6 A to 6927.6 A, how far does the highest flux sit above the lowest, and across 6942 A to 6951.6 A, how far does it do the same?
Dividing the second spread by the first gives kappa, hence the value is 1.47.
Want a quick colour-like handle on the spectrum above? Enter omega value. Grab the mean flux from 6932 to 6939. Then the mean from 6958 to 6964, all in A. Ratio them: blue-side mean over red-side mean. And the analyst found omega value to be 1.09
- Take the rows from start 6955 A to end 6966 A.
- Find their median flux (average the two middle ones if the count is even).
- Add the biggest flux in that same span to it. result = 7.5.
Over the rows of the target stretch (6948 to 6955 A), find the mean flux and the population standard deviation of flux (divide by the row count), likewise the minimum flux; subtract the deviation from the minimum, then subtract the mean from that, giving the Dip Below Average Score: -0.022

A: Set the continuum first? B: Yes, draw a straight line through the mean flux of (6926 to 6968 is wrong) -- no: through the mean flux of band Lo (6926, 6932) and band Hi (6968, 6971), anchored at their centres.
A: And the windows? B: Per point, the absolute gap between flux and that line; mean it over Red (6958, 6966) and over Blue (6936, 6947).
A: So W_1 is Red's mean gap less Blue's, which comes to -0.27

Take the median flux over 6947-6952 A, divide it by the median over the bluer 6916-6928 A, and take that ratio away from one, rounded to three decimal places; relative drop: -0.012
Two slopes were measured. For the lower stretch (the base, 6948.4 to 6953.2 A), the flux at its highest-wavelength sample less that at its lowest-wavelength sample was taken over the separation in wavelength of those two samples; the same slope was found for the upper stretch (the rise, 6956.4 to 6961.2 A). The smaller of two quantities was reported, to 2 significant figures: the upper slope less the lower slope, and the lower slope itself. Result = -0.011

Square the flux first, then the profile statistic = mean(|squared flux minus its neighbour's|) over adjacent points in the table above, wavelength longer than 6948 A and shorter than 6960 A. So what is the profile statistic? 0.10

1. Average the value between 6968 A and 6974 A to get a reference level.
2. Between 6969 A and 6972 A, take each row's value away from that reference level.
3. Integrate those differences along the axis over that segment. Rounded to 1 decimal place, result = 0.0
